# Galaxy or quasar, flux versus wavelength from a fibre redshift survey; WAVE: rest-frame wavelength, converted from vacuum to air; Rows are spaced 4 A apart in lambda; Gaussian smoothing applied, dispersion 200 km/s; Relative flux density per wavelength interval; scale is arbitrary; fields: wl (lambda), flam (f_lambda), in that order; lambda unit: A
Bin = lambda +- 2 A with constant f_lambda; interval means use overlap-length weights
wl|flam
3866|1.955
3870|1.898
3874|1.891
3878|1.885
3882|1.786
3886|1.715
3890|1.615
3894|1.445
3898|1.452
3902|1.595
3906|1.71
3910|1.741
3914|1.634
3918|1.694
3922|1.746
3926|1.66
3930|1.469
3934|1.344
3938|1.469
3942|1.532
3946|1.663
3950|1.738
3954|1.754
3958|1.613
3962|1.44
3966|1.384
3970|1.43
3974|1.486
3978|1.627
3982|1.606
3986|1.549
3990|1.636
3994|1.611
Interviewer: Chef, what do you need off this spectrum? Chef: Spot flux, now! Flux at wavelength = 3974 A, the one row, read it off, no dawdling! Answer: 1.486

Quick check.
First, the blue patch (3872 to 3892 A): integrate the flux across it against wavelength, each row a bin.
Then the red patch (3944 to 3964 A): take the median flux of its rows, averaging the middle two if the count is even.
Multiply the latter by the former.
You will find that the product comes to 59.1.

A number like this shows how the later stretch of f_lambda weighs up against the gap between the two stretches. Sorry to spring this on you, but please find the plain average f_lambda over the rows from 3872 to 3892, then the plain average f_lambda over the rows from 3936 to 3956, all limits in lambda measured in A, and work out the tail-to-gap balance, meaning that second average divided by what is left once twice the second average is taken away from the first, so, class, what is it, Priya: -1.10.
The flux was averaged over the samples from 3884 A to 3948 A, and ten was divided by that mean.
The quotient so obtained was 6.28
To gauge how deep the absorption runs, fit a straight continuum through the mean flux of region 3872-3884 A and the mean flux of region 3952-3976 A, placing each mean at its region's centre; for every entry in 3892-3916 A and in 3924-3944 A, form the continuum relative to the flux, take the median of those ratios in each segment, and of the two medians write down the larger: 1.10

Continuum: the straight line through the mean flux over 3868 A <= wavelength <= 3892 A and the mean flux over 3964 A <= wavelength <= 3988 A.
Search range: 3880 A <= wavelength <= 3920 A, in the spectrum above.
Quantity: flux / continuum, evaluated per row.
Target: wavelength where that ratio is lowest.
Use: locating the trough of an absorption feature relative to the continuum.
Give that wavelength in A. 3894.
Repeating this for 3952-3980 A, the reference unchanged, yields 3966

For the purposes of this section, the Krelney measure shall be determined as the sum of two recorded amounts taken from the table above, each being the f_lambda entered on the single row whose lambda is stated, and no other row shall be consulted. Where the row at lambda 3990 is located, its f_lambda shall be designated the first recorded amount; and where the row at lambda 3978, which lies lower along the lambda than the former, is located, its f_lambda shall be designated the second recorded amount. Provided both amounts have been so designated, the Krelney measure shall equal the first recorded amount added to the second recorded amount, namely 3.26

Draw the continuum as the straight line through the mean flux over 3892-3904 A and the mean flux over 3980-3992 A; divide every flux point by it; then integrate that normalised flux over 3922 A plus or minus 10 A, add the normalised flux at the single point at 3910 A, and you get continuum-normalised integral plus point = 22.7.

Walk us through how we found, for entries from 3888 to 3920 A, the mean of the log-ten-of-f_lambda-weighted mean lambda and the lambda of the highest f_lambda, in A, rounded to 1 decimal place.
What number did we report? 3907.4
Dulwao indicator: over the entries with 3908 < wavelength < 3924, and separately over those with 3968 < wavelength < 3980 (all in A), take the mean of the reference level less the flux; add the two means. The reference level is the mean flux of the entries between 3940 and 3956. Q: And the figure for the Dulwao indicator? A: 0.13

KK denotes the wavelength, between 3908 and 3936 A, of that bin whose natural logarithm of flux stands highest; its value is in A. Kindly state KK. 3922 A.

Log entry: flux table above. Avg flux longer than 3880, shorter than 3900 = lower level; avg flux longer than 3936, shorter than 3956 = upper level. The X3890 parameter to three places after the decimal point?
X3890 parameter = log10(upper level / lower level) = 0.008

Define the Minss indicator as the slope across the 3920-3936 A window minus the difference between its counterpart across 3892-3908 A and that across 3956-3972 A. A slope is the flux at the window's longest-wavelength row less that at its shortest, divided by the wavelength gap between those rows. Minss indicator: -0.07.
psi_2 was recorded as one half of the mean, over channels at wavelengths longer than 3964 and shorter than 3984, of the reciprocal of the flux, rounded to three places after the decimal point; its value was 0.333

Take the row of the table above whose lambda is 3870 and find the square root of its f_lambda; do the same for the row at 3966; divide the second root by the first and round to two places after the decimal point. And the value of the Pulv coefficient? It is 0.85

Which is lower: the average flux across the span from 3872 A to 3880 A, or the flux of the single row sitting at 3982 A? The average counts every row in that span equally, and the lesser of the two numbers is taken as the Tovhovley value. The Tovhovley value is 1.61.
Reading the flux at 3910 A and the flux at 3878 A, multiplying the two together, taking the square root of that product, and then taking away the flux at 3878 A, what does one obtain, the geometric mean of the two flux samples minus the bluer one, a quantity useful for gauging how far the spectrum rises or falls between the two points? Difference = -0.073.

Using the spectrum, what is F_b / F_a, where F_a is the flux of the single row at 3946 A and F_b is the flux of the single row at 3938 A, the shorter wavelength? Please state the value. 0.88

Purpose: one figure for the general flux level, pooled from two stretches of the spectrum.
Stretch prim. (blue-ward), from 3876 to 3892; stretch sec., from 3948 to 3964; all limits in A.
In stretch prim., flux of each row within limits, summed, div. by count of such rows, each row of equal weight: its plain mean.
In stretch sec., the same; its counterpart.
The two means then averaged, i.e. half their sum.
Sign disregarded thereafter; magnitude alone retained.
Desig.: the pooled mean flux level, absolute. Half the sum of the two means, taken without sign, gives 1.69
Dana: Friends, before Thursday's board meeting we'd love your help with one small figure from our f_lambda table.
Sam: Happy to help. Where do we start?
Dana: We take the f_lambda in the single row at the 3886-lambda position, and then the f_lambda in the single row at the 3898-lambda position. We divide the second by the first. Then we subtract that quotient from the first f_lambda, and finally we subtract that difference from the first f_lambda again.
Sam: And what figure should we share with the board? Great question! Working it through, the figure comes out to 0.85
